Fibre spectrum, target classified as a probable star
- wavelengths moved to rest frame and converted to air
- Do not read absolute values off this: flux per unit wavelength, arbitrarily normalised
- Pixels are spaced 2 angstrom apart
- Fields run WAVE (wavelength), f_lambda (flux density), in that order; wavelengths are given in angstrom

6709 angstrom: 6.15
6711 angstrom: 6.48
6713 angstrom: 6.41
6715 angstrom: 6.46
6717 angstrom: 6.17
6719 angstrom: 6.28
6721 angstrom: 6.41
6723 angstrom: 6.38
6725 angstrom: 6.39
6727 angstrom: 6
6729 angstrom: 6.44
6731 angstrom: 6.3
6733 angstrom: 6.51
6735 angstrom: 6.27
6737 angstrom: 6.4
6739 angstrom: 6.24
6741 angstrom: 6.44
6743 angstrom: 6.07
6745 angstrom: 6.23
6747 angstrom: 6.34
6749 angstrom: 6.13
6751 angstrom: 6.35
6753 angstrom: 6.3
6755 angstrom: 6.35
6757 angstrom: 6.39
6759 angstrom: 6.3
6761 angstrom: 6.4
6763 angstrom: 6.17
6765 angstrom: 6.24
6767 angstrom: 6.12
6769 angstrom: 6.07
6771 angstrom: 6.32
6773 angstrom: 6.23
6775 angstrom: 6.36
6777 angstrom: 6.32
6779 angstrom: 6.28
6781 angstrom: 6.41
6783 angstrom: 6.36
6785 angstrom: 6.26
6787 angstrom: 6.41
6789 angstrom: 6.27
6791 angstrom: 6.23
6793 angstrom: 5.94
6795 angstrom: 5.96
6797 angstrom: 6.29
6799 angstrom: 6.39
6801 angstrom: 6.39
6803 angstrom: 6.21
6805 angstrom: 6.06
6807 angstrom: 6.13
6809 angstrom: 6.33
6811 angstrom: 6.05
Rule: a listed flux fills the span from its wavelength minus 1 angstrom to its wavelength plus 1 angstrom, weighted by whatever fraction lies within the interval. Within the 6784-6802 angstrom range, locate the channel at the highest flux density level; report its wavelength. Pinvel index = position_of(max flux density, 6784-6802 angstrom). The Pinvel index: 6787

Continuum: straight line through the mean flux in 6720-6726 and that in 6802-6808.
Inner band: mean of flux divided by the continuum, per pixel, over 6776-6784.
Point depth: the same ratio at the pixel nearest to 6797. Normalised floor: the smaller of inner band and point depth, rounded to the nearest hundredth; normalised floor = 1.02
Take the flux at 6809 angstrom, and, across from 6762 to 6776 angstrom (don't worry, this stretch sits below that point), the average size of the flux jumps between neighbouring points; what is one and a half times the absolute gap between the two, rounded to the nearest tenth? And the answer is 9.3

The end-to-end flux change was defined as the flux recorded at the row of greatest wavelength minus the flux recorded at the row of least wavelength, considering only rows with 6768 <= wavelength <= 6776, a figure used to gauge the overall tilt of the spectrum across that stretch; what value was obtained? 0.29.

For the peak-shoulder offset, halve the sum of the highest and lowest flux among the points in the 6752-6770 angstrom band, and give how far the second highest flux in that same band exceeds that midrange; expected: 0.155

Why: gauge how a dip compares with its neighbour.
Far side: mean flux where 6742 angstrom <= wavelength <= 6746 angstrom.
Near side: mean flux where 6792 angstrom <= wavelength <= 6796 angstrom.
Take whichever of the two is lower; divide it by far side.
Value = 0.97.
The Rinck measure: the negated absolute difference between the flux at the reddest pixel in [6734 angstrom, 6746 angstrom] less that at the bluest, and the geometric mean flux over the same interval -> -6.31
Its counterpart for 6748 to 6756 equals -6.06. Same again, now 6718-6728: -6.57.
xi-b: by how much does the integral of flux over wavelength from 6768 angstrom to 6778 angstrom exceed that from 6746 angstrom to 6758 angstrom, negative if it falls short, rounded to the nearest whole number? -13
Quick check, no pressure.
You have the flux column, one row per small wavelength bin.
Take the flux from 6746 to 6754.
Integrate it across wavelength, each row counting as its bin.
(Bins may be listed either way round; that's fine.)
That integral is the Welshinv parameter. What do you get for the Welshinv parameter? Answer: 50.2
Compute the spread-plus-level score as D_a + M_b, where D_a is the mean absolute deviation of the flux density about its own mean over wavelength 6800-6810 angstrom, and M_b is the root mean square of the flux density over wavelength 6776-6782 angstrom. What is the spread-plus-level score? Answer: 6.45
